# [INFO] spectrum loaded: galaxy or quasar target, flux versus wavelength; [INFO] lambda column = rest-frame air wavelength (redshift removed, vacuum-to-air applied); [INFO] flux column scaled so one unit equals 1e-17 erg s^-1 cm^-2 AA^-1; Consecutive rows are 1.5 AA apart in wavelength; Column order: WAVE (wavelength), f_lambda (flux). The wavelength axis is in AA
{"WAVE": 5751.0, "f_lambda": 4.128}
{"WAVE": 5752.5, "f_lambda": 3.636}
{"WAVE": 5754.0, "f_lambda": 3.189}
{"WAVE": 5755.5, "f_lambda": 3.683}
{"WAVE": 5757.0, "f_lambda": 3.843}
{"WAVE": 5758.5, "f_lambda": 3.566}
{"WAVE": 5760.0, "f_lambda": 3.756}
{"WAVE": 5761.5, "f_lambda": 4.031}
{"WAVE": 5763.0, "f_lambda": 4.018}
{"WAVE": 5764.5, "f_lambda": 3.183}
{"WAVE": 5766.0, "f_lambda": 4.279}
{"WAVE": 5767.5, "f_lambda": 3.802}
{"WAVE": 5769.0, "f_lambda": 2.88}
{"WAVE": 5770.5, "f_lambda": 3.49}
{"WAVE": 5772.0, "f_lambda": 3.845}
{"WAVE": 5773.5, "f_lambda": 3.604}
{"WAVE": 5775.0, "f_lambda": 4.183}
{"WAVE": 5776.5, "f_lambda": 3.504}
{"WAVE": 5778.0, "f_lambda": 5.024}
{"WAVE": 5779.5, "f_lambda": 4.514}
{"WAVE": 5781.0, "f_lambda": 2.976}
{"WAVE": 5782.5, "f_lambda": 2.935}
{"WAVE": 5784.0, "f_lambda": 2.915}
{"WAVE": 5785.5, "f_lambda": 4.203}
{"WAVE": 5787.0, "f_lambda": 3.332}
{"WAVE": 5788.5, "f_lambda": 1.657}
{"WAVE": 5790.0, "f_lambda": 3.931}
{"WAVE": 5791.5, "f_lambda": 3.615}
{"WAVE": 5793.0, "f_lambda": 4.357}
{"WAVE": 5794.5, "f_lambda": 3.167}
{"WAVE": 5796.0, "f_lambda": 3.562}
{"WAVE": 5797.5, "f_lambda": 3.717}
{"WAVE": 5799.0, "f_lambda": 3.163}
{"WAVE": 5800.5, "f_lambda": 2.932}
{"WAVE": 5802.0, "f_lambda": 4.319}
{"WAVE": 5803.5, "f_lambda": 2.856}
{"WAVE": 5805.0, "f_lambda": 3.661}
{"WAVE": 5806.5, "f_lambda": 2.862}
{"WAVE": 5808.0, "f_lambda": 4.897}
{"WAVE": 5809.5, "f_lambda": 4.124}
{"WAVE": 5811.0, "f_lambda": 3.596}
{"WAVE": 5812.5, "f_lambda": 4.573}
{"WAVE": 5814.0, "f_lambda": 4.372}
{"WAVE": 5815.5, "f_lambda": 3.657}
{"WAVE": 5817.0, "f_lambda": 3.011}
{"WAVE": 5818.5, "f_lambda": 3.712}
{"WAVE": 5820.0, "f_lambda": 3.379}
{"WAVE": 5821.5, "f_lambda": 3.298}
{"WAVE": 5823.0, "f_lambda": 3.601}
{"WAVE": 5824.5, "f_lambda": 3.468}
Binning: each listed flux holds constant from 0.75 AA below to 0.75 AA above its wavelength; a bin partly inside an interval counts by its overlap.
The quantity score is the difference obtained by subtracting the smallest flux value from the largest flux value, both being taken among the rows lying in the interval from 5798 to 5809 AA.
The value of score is 2.0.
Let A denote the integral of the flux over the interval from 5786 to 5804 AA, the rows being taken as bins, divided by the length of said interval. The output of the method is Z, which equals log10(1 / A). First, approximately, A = 3.40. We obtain -0.532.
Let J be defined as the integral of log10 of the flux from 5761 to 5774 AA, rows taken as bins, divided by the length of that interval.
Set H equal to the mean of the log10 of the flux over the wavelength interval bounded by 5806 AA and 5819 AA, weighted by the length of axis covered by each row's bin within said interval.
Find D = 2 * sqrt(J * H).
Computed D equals 1.15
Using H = 0.58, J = 0.562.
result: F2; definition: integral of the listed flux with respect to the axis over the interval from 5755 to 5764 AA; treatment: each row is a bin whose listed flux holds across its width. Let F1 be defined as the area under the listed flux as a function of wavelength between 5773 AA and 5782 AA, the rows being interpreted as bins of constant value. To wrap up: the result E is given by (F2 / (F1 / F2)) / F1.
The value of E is 0.93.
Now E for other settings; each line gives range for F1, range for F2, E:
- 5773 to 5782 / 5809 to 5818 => 0.96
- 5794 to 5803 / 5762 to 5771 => 1.09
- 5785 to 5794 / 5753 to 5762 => 1.11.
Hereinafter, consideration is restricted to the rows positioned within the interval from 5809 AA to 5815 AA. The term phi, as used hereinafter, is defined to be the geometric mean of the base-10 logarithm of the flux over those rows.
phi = 0.62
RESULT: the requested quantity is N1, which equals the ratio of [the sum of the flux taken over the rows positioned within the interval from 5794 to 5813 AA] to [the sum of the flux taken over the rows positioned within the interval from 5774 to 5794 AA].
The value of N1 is 1.01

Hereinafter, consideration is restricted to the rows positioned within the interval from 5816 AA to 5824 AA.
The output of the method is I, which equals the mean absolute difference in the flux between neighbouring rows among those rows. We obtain 0.4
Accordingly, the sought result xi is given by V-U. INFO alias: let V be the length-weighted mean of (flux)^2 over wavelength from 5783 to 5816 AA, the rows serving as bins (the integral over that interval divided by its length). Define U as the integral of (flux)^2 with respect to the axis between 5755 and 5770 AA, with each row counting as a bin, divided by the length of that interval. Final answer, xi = -0.32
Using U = 13.9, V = 13.5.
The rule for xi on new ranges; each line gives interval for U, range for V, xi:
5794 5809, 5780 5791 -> -2.16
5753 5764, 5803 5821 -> 0.46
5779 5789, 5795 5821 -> 2.66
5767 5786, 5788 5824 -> -0.56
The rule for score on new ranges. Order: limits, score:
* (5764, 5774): 1.4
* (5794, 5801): 0.8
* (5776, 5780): 1.5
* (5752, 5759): 0.7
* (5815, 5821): 0.7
